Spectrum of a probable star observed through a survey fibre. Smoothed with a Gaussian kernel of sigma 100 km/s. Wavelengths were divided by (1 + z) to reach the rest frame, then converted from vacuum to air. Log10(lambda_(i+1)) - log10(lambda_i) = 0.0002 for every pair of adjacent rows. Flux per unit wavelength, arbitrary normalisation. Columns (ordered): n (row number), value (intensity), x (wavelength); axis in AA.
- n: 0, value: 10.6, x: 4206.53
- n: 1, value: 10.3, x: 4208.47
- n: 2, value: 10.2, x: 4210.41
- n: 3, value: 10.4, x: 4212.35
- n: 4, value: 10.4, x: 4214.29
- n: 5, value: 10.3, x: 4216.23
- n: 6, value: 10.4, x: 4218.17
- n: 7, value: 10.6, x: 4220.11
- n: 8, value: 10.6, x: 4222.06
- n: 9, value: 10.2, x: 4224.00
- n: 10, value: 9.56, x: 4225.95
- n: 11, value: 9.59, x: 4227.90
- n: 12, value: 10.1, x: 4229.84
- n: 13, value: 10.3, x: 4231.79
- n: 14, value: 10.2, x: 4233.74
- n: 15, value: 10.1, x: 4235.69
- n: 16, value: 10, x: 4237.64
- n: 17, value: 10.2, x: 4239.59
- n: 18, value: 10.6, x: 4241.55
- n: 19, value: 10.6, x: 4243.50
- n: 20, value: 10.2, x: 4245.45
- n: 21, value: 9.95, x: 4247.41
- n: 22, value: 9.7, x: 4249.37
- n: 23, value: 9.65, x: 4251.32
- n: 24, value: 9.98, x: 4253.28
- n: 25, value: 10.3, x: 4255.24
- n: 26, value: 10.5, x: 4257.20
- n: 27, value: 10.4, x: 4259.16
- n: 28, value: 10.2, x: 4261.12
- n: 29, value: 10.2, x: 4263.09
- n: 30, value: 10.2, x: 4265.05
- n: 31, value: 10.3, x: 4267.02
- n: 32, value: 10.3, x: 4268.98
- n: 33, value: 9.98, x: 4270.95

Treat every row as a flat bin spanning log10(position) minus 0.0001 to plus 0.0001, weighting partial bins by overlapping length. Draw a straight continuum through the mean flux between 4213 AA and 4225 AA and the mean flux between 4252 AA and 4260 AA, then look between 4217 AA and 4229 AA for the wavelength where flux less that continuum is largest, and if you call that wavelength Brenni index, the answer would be 4222.06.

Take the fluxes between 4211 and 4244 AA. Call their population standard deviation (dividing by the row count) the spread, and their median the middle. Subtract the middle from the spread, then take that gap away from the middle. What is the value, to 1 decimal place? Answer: 20.3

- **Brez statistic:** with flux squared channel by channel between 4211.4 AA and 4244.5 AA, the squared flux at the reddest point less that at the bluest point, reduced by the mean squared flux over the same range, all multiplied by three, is -303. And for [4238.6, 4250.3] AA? -343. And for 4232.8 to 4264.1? -311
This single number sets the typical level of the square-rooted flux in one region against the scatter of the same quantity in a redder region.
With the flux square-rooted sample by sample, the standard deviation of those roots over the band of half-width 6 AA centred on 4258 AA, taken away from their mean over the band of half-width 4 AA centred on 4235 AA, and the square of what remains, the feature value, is 10.0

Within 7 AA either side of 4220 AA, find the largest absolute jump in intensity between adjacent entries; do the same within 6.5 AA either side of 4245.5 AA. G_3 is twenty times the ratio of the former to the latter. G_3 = 32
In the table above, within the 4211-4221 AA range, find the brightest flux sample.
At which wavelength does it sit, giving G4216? 4220.11 AA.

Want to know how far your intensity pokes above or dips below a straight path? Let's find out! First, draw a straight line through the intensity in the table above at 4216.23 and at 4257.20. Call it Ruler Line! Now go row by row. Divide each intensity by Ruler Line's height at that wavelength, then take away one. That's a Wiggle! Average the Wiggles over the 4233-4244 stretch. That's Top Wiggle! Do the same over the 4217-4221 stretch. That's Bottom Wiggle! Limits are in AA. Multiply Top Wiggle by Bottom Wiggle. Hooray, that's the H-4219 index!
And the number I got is -0.0002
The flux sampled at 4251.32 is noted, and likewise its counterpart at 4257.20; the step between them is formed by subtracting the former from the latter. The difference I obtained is 0.85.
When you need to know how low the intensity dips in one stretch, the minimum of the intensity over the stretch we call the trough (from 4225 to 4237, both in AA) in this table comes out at 9.56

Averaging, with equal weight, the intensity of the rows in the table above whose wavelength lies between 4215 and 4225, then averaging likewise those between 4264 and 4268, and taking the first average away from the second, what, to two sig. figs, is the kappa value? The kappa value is -0.17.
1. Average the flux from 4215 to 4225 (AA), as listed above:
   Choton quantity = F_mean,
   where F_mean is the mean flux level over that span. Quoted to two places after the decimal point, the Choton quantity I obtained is 10.42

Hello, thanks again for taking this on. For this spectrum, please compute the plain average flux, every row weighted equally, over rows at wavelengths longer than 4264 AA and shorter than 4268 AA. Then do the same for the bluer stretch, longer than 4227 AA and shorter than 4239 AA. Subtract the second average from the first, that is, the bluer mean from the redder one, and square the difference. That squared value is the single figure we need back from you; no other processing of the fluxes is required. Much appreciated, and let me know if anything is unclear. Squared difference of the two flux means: 0.04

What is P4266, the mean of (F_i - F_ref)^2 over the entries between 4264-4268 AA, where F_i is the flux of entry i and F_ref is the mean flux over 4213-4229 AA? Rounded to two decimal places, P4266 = 0.00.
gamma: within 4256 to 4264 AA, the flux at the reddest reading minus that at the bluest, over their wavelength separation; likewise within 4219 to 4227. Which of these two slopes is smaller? -0.18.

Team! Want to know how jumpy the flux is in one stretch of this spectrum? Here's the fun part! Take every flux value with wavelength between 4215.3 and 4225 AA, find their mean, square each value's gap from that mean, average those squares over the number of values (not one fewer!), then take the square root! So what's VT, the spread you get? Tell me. 0.16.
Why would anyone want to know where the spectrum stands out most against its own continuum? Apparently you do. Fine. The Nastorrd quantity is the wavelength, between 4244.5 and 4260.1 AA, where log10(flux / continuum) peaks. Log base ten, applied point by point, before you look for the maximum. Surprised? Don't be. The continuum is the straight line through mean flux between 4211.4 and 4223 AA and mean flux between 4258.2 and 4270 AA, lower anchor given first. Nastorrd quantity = 4257.20 AA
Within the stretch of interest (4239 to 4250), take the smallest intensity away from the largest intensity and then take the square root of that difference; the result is 0.95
